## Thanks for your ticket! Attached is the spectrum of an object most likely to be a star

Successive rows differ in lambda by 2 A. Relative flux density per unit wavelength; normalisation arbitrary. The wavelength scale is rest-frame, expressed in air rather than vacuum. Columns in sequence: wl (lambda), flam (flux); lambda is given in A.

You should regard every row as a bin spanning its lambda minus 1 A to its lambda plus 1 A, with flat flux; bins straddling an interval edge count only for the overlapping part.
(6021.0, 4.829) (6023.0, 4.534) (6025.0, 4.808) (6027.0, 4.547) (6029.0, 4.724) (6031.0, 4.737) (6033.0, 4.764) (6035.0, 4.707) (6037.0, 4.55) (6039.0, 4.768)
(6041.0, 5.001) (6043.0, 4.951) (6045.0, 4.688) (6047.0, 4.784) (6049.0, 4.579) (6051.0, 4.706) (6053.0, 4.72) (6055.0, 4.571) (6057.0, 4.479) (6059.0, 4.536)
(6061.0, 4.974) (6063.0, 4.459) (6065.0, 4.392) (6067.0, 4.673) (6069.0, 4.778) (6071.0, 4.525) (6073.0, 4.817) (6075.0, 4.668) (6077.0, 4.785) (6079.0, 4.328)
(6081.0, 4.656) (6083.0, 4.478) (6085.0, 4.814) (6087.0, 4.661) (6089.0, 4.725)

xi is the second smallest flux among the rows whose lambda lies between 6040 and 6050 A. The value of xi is 4.688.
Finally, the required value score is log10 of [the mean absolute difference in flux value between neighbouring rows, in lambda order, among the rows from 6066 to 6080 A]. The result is -0.6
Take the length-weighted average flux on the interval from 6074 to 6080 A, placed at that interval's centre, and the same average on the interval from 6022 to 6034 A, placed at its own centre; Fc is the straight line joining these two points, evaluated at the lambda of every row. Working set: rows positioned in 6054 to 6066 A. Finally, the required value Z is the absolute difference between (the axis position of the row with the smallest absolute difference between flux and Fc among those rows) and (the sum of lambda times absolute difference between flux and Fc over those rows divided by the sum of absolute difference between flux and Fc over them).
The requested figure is 6.0 A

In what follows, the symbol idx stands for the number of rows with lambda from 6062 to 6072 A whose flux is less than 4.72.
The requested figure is 4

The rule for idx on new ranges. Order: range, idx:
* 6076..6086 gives 3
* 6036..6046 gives 2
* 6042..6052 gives 3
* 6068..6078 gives 2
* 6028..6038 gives 2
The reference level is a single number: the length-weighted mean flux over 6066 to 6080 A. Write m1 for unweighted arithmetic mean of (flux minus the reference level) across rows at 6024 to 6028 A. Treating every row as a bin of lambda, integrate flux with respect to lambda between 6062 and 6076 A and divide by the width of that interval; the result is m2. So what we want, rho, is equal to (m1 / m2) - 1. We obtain -0.995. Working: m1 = 0.024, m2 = 4.62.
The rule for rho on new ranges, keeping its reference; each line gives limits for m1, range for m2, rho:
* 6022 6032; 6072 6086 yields -0.996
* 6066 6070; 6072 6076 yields -0.985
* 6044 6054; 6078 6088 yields -0.991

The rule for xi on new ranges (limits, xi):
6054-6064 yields 4.479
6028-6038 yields 4.707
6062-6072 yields 4.459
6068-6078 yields 4.668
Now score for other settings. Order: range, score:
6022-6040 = -0.8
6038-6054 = -0.9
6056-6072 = -0.6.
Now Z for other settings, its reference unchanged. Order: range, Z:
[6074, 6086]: 0.6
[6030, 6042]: 3.1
